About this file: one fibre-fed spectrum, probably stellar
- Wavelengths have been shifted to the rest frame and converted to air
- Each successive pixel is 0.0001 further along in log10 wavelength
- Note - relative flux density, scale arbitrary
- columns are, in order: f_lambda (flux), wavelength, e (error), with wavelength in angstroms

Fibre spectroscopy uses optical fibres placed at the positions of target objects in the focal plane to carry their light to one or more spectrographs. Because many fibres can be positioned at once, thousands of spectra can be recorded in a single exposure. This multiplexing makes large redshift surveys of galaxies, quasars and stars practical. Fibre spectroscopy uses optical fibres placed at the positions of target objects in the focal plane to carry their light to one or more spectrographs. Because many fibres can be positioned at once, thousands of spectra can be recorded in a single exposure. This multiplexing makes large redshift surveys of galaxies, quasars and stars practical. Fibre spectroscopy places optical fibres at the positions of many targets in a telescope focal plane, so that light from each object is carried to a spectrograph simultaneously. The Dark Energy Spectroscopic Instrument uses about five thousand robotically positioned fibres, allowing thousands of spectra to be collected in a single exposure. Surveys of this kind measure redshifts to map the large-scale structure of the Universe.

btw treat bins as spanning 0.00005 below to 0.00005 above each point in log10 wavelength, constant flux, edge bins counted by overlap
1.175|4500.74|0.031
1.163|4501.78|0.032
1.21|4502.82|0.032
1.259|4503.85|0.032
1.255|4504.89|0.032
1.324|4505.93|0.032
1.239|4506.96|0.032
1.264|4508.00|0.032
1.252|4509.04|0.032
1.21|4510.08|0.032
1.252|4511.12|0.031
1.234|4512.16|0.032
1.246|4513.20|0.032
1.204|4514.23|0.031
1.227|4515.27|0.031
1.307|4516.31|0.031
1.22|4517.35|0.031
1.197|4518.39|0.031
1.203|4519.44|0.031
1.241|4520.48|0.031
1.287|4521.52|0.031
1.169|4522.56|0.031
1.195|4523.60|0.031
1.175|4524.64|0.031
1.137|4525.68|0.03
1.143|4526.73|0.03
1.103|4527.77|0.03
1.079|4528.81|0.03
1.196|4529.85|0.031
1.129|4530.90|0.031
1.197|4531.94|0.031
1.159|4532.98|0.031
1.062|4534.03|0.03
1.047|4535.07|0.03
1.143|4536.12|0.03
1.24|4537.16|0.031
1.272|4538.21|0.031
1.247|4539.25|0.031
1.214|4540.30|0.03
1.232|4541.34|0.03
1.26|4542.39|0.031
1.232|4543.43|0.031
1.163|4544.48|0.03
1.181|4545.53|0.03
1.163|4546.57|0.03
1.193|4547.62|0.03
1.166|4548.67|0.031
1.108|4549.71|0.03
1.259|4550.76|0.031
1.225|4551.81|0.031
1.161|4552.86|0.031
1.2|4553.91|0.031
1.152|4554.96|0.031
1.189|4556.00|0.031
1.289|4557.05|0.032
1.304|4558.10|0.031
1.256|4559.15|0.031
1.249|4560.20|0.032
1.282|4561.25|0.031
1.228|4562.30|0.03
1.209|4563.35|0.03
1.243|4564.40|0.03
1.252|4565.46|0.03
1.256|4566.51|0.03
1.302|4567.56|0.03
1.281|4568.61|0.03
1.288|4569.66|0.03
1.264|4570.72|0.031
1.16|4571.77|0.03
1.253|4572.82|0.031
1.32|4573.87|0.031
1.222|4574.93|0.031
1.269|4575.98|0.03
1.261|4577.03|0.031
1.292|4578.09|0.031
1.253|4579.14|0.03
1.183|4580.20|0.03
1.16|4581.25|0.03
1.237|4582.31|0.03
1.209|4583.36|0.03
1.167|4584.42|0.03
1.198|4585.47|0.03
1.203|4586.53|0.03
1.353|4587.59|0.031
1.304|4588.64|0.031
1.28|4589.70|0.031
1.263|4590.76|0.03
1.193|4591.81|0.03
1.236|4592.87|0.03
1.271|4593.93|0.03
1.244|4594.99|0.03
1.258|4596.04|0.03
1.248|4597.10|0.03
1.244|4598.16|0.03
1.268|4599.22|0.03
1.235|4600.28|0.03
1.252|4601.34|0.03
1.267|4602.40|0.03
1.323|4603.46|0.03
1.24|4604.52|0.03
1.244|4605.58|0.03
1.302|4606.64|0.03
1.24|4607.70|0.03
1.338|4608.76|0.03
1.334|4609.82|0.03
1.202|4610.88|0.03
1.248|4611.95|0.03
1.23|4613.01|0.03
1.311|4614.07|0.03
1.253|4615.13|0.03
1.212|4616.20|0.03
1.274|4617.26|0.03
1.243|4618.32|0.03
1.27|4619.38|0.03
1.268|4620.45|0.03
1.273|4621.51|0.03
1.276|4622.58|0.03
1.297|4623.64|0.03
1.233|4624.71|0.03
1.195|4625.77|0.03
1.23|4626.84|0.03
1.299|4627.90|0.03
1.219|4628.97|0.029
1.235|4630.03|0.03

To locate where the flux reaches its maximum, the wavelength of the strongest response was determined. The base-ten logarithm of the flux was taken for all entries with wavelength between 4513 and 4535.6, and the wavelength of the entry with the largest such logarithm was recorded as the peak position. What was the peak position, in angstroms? 4516.31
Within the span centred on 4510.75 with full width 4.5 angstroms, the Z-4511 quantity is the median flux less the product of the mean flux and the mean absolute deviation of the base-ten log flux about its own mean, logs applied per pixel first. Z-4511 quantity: 1.24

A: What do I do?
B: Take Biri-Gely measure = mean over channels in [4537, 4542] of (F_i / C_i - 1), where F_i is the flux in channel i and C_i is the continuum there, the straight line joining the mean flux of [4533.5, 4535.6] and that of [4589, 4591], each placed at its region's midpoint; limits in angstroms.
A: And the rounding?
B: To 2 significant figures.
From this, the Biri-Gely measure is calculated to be 0.16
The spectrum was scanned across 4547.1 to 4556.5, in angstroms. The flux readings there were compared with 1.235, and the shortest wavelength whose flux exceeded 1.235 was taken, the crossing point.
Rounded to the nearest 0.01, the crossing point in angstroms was 4550.76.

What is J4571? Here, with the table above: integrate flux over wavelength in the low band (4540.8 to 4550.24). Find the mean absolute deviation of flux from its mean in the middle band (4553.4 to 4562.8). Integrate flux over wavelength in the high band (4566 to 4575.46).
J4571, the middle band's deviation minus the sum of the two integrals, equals -23.1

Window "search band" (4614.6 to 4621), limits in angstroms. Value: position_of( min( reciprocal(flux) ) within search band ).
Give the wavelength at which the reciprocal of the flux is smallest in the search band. 4617.26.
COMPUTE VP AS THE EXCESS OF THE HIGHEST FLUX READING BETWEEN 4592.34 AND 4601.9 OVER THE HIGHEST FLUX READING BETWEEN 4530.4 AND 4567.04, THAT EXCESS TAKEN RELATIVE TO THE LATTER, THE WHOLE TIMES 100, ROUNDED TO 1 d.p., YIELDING -2.5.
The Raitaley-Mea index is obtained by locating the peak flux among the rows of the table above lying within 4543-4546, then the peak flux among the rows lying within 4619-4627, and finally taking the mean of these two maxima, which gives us 1.26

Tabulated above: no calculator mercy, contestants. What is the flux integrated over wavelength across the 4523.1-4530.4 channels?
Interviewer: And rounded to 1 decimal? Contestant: 8.4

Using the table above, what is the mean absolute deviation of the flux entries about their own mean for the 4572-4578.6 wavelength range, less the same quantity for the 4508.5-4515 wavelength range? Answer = 0.007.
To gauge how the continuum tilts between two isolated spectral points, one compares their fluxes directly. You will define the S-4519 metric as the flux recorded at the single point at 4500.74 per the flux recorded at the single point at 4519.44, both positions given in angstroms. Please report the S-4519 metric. 0.977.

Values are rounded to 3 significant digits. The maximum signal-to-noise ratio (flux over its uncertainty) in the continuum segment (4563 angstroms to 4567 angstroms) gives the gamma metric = 41.9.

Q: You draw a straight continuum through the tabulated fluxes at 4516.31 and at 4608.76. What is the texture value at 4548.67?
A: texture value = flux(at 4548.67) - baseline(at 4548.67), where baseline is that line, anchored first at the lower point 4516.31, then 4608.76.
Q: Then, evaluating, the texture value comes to -0.152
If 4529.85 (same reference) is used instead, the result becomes -0.116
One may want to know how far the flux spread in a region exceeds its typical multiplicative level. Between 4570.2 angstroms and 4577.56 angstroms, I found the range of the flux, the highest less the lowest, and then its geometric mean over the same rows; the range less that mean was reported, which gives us -1.09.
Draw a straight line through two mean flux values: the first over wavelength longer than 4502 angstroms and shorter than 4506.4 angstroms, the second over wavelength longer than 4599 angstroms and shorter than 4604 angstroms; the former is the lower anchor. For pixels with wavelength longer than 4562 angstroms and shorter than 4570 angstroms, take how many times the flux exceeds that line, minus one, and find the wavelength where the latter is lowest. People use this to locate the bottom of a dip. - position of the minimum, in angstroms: 4563.35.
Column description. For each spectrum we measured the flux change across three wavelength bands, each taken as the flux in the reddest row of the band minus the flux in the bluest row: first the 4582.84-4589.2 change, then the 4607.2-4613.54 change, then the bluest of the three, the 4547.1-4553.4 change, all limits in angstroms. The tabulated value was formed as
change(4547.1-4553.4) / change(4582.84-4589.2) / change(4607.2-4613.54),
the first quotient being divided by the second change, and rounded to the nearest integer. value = 34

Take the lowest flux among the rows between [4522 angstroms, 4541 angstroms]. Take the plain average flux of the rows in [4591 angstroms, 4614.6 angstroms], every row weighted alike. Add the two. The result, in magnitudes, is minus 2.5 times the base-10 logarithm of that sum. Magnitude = -0.91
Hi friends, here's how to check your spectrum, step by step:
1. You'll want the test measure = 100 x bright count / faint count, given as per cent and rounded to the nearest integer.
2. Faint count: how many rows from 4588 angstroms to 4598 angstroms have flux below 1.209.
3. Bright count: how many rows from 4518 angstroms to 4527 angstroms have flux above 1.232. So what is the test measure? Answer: 200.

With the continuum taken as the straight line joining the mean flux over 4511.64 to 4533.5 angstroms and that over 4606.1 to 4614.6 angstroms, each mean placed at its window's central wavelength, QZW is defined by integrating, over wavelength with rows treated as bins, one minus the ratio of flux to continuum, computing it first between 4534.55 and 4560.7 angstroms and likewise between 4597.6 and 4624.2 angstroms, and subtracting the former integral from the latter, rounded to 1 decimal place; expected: 0.0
